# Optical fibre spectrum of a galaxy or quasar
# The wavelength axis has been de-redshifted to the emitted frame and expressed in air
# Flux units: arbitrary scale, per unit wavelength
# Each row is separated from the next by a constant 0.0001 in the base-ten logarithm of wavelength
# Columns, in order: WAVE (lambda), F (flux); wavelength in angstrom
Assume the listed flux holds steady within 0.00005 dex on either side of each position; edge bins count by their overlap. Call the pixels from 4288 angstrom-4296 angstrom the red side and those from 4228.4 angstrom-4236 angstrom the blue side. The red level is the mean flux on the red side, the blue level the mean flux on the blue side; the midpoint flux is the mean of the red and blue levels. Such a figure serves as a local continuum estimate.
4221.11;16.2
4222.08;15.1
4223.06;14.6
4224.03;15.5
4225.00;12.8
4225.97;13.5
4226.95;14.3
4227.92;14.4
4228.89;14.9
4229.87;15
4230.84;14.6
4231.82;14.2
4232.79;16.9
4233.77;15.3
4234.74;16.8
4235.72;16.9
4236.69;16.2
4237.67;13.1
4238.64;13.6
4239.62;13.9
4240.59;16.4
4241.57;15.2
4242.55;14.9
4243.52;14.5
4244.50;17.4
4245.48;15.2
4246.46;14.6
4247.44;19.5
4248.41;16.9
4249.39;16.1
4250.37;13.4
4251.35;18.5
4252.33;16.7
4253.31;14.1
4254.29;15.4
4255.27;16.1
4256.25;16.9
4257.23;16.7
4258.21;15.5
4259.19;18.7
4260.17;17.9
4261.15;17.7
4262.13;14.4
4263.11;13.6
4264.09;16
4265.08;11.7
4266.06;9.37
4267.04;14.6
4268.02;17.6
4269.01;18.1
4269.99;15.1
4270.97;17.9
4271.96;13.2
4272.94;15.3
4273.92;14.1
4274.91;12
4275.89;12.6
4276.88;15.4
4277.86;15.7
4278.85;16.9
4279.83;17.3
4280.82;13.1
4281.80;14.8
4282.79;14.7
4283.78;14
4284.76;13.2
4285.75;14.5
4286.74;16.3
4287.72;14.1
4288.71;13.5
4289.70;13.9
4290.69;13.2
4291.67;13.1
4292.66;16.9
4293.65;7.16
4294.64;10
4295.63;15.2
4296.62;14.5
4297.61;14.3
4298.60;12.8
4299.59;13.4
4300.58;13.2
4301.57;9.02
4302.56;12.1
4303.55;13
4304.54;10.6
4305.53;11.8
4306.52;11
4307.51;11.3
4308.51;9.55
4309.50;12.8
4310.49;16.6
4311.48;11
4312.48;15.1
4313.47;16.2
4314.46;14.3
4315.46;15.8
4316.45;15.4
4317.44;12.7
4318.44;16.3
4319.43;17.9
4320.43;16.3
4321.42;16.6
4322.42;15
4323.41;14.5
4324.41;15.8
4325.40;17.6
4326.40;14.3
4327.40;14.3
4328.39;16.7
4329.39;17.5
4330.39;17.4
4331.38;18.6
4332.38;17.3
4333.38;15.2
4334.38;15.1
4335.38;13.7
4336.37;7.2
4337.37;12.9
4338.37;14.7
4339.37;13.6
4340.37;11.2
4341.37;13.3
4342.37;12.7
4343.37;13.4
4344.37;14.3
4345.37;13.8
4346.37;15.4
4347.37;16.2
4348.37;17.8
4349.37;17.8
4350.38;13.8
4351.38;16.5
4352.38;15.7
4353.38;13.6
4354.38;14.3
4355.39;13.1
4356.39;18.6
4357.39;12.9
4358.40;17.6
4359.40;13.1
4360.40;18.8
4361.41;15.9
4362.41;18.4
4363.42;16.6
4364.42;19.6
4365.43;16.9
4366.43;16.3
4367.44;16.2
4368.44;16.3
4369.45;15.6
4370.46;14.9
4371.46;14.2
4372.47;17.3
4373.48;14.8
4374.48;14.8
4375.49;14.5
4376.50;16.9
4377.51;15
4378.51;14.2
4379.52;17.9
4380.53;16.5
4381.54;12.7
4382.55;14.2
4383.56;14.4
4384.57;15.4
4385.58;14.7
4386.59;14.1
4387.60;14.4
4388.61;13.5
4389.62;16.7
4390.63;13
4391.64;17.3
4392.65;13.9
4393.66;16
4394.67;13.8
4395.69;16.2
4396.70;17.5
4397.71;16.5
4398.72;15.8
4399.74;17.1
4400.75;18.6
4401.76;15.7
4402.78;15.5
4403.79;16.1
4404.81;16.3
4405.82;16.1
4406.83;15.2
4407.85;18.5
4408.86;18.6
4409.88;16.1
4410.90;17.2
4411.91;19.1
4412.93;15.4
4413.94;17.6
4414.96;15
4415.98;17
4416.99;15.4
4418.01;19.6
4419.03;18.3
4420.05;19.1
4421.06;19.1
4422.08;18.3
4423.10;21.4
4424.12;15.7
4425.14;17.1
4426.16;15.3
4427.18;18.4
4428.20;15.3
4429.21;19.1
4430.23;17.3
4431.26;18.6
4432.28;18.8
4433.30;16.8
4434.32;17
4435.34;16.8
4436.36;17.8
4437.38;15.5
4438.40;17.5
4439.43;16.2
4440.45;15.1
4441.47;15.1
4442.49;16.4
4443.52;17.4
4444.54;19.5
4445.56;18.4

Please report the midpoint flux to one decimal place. 14.2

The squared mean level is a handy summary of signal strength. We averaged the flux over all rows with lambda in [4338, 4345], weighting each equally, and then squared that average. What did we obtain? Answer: 177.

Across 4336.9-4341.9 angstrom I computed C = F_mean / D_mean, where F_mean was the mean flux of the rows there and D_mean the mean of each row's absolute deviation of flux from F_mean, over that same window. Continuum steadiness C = 15.1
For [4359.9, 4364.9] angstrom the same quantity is 13.9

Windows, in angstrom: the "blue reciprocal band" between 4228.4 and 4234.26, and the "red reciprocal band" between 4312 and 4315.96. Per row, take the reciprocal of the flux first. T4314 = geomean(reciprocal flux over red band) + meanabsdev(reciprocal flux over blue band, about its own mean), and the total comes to 0.068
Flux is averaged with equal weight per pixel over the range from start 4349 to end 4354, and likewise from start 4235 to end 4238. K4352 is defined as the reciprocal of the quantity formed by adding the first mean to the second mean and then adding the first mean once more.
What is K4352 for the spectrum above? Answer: 0.0216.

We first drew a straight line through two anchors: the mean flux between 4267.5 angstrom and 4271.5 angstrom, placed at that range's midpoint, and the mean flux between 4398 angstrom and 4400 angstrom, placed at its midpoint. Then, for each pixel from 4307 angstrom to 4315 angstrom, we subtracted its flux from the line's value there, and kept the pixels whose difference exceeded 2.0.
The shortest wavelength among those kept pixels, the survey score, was 4307.51 angstrom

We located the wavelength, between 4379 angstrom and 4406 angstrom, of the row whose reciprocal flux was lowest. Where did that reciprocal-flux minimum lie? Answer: 4400.75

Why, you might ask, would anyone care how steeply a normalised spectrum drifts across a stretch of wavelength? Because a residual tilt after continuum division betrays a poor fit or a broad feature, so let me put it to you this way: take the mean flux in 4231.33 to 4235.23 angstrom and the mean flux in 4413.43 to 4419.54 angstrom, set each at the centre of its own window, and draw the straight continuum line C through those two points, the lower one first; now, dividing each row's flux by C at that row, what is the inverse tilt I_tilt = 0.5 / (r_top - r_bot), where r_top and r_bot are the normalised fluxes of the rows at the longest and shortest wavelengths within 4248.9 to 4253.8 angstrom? -4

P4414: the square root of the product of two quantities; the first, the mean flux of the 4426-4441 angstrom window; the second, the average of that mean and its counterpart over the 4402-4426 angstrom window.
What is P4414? 17.1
